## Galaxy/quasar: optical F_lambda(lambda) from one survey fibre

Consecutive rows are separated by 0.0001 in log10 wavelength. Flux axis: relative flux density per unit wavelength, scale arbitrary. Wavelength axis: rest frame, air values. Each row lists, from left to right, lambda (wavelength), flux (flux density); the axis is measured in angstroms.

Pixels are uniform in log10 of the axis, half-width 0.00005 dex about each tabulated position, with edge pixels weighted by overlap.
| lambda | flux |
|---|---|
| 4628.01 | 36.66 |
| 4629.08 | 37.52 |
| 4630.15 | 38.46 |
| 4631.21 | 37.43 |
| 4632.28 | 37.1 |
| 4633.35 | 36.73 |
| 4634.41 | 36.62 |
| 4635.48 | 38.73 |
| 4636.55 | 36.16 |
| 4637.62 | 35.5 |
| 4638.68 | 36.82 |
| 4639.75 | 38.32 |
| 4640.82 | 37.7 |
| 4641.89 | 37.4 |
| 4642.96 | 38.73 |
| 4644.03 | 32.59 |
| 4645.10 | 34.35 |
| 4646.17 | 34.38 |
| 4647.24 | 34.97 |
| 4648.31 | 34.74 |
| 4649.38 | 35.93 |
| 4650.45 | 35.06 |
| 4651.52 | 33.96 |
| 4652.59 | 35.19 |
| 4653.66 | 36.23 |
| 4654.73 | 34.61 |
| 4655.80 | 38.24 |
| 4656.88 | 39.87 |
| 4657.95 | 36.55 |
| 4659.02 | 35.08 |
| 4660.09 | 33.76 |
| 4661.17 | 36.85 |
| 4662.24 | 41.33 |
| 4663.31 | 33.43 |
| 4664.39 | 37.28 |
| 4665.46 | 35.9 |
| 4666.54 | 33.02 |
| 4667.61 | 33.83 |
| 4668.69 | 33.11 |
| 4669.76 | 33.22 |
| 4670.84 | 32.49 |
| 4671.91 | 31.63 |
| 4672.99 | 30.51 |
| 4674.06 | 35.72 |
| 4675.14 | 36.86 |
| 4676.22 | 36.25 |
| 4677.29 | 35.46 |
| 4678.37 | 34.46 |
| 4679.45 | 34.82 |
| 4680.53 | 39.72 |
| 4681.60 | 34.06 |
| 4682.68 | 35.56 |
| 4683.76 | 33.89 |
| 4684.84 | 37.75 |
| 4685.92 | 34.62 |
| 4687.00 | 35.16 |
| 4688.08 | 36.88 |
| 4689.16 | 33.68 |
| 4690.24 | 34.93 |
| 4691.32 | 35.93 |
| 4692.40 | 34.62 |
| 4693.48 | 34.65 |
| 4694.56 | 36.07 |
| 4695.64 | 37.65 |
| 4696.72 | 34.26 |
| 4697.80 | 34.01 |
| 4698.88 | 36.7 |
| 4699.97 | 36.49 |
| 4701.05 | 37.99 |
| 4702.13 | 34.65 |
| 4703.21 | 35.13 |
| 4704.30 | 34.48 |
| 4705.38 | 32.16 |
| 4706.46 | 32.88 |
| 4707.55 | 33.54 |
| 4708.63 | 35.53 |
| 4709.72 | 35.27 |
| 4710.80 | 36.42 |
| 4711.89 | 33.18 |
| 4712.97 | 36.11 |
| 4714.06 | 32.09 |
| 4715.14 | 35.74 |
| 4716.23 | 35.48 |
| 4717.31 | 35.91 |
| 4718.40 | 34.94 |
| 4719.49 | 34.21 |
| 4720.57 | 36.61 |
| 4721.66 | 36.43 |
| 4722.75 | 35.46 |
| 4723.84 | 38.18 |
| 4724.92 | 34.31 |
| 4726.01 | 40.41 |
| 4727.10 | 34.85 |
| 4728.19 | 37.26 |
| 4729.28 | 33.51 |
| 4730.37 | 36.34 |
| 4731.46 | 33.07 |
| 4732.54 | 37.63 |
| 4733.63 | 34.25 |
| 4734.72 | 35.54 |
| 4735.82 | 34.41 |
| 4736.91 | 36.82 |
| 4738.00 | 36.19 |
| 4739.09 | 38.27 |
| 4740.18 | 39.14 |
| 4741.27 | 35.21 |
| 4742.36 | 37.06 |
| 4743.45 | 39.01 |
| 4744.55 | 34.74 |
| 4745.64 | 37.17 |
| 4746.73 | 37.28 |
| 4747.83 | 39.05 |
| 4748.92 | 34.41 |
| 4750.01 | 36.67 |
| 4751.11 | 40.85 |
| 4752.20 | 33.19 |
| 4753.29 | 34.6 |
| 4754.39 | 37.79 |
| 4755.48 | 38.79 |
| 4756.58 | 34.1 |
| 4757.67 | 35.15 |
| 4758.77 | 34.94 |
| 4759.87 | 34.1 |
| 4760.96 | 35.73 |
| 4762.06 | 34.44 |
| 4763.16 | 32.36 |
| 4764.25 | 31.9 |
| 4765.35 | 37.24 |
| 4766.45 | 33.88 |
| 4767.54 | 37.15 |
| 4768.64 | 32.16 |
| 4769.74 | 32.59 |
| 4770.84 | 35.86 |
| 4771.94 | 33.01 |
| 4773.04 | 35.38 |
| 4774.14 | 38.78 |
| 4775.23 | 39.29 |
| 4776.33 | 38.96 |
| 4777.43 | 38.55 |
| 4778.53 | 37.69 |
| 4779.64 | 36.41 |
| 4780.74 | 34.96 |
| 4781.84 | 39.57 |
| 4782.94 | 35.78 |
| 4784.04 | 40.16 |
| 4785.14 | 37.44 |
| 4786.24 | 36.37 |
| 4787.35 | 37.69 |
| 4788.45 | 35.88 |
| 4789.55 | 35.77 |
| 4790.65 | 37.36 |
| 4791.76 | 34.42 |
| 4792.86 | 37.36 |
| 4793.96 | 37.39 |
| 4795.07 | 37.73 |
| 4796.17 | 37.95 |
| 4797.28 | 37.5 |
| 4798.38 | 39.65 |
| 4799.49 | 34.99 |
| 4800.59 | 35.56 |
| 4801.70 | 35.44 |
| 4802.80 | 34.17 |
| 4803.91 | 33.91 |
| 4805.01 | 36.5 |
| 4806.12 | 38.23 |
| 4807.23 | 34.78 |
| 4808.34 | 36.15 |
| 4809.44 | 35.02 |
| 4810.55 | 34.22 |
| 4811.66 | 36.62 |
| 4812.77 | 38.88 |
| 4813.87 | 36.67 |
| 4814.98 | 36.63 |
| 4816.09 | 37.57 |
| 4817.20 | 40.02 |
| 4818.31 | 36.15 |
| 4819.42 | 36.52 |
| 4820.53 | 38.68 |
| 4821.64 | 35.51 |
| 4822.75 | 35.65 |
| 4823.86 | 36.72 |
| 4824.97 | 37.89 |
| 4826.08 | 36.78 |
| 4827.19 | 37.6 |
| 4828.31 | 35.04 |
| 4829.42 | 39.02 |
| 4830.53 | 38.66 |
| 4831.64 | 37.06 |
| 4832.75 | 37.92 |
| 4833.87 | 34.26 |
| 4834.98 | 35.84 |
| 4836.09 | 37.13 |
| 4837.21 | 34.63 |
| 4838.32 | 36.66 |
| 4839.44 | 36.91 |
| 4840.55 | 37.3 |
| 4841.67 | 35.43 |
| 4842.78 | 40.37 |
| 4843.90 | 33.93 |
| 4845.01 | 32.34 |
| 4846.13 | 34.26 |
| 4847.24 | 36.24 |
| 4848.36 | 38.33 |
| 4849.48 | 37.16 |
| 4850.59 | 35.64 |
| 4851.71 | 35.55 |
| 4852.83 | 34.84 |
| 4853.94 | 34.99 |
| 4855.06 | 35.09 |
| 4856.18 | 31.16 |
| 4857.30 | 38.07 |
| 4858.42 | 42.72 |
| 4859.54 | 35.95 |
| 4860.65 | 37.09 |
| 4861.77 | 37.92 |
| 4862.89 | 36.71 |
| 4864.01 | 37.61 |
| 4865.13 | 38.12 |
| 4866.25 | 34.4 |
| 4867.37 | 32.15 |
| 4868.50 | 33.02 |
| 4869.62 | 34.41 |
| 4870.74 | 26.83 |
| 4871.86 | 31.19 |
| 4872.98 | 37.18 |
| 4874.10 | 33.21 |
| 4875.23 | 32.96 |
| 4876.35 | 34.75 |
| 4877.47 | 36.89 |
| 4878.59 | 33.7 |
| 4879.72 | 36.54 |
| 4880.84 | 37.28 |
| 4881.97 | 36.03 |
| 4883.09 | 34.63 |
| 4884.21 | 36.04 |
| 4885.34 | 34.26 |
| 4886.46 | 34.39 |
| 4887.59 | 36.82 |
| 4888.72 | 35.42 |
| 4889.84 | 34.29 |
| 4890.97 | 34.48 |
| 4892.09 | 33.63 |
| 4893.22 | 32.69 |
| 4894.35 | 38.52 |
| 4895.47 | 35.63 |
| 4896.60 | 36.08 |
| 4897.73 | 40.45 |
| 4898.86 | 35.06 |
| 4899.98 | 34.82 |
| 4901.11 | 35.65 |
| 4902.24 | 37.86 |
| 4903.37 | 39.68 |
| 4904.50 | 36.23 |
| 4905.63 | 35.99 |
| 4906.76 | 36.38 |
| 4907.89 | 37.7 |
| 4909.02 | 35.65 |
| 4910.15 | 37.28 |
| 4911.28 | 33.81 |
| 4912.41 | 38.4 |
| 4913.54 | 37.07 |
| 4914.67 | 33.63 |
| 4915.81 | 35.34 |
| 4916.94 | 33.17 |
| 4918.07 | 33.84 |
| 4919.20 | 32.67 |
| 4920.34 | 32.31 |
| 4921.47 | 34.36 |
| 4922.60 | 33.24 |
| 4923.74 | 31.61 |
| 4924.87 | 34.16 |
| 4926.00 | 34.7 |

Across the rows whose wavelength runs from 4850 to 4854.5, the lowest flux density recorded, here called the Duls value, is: 34.84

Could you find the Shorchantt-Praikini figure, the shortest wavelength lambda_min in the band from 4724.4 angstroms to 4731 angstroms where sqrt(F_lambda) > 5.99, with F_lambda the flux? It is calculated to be 4726.01 angstroms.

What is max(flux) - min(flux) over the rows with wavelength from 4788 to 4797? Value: 3.5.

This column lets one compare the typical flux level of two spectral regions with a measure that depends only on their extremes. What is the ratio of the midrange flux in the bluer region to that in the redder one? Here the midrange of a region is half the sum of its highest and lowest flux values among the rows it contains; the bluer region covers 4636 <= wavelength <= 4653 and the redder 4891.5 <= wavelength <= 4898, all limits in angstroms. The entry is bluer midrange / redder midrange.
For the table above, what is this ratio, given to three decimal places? 0.975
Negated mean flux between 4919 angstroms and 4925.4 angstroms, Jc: -33.1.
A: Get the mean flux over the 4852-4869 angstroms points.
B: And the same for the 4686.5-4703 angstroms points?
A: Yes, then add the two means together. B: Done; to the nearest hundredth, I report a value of 71.57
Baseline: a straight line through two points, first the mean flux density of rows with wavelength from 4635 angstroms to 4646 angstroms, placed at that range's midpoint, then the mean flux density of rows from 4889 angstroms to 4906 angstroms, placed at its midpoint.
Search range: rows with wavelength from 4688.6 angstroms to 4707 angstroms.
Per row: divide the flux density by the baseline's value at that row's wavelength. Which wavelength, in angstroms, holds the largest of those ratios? 4701.05 angstroms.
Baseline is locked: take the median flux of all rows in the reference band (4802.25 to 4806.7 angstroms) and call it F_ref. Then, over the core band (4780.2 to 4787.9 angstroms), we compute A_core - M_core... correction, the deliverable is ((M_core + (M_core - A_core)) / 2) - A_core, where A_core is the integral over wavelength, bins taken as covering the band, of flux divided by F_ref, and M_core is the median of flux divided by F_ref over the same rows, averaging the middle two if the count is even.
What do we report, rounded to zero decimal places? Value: -11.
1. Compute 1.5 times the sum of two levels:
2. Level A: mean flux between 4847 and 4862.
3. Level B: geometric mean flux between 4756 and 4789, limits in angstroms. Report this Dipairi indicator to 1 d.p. 108.5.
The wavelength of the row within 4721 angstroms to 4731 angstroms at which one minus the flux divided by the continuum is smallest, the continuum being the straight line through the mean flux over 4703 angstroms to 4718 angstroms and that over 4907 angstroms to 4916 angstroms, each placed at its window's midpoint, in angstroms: 4726.01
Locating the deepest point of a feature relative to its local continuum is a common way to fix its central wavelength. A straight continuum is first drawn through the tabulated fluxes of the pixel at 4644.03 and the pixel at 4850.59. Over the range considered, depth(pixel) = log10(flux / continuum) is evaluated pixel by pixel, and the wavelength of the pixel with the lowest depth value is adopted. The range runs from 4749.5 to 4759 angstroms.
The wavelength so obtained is 4752.20 angstroms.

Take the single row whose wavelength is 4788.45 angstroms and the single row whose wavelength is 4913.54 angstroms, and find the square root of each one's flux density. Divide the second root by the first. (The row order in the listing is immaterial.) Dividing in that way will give 1.02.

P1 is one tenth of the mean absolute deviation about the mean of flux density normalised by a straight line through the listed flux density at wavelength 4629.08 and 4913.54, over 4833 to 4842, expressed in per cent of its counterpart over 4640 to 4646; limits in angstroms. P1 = 5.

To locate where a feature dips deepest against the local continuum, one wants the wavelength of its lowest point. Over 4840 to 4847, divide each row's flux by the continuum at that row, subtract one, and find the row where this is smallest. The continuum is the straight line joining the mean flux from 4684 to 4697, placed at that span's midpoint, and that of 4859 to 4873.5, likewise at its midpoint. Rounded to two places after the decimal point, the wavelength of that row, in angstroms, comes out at 4845.01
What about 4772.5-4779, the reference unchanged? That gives 4773.04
